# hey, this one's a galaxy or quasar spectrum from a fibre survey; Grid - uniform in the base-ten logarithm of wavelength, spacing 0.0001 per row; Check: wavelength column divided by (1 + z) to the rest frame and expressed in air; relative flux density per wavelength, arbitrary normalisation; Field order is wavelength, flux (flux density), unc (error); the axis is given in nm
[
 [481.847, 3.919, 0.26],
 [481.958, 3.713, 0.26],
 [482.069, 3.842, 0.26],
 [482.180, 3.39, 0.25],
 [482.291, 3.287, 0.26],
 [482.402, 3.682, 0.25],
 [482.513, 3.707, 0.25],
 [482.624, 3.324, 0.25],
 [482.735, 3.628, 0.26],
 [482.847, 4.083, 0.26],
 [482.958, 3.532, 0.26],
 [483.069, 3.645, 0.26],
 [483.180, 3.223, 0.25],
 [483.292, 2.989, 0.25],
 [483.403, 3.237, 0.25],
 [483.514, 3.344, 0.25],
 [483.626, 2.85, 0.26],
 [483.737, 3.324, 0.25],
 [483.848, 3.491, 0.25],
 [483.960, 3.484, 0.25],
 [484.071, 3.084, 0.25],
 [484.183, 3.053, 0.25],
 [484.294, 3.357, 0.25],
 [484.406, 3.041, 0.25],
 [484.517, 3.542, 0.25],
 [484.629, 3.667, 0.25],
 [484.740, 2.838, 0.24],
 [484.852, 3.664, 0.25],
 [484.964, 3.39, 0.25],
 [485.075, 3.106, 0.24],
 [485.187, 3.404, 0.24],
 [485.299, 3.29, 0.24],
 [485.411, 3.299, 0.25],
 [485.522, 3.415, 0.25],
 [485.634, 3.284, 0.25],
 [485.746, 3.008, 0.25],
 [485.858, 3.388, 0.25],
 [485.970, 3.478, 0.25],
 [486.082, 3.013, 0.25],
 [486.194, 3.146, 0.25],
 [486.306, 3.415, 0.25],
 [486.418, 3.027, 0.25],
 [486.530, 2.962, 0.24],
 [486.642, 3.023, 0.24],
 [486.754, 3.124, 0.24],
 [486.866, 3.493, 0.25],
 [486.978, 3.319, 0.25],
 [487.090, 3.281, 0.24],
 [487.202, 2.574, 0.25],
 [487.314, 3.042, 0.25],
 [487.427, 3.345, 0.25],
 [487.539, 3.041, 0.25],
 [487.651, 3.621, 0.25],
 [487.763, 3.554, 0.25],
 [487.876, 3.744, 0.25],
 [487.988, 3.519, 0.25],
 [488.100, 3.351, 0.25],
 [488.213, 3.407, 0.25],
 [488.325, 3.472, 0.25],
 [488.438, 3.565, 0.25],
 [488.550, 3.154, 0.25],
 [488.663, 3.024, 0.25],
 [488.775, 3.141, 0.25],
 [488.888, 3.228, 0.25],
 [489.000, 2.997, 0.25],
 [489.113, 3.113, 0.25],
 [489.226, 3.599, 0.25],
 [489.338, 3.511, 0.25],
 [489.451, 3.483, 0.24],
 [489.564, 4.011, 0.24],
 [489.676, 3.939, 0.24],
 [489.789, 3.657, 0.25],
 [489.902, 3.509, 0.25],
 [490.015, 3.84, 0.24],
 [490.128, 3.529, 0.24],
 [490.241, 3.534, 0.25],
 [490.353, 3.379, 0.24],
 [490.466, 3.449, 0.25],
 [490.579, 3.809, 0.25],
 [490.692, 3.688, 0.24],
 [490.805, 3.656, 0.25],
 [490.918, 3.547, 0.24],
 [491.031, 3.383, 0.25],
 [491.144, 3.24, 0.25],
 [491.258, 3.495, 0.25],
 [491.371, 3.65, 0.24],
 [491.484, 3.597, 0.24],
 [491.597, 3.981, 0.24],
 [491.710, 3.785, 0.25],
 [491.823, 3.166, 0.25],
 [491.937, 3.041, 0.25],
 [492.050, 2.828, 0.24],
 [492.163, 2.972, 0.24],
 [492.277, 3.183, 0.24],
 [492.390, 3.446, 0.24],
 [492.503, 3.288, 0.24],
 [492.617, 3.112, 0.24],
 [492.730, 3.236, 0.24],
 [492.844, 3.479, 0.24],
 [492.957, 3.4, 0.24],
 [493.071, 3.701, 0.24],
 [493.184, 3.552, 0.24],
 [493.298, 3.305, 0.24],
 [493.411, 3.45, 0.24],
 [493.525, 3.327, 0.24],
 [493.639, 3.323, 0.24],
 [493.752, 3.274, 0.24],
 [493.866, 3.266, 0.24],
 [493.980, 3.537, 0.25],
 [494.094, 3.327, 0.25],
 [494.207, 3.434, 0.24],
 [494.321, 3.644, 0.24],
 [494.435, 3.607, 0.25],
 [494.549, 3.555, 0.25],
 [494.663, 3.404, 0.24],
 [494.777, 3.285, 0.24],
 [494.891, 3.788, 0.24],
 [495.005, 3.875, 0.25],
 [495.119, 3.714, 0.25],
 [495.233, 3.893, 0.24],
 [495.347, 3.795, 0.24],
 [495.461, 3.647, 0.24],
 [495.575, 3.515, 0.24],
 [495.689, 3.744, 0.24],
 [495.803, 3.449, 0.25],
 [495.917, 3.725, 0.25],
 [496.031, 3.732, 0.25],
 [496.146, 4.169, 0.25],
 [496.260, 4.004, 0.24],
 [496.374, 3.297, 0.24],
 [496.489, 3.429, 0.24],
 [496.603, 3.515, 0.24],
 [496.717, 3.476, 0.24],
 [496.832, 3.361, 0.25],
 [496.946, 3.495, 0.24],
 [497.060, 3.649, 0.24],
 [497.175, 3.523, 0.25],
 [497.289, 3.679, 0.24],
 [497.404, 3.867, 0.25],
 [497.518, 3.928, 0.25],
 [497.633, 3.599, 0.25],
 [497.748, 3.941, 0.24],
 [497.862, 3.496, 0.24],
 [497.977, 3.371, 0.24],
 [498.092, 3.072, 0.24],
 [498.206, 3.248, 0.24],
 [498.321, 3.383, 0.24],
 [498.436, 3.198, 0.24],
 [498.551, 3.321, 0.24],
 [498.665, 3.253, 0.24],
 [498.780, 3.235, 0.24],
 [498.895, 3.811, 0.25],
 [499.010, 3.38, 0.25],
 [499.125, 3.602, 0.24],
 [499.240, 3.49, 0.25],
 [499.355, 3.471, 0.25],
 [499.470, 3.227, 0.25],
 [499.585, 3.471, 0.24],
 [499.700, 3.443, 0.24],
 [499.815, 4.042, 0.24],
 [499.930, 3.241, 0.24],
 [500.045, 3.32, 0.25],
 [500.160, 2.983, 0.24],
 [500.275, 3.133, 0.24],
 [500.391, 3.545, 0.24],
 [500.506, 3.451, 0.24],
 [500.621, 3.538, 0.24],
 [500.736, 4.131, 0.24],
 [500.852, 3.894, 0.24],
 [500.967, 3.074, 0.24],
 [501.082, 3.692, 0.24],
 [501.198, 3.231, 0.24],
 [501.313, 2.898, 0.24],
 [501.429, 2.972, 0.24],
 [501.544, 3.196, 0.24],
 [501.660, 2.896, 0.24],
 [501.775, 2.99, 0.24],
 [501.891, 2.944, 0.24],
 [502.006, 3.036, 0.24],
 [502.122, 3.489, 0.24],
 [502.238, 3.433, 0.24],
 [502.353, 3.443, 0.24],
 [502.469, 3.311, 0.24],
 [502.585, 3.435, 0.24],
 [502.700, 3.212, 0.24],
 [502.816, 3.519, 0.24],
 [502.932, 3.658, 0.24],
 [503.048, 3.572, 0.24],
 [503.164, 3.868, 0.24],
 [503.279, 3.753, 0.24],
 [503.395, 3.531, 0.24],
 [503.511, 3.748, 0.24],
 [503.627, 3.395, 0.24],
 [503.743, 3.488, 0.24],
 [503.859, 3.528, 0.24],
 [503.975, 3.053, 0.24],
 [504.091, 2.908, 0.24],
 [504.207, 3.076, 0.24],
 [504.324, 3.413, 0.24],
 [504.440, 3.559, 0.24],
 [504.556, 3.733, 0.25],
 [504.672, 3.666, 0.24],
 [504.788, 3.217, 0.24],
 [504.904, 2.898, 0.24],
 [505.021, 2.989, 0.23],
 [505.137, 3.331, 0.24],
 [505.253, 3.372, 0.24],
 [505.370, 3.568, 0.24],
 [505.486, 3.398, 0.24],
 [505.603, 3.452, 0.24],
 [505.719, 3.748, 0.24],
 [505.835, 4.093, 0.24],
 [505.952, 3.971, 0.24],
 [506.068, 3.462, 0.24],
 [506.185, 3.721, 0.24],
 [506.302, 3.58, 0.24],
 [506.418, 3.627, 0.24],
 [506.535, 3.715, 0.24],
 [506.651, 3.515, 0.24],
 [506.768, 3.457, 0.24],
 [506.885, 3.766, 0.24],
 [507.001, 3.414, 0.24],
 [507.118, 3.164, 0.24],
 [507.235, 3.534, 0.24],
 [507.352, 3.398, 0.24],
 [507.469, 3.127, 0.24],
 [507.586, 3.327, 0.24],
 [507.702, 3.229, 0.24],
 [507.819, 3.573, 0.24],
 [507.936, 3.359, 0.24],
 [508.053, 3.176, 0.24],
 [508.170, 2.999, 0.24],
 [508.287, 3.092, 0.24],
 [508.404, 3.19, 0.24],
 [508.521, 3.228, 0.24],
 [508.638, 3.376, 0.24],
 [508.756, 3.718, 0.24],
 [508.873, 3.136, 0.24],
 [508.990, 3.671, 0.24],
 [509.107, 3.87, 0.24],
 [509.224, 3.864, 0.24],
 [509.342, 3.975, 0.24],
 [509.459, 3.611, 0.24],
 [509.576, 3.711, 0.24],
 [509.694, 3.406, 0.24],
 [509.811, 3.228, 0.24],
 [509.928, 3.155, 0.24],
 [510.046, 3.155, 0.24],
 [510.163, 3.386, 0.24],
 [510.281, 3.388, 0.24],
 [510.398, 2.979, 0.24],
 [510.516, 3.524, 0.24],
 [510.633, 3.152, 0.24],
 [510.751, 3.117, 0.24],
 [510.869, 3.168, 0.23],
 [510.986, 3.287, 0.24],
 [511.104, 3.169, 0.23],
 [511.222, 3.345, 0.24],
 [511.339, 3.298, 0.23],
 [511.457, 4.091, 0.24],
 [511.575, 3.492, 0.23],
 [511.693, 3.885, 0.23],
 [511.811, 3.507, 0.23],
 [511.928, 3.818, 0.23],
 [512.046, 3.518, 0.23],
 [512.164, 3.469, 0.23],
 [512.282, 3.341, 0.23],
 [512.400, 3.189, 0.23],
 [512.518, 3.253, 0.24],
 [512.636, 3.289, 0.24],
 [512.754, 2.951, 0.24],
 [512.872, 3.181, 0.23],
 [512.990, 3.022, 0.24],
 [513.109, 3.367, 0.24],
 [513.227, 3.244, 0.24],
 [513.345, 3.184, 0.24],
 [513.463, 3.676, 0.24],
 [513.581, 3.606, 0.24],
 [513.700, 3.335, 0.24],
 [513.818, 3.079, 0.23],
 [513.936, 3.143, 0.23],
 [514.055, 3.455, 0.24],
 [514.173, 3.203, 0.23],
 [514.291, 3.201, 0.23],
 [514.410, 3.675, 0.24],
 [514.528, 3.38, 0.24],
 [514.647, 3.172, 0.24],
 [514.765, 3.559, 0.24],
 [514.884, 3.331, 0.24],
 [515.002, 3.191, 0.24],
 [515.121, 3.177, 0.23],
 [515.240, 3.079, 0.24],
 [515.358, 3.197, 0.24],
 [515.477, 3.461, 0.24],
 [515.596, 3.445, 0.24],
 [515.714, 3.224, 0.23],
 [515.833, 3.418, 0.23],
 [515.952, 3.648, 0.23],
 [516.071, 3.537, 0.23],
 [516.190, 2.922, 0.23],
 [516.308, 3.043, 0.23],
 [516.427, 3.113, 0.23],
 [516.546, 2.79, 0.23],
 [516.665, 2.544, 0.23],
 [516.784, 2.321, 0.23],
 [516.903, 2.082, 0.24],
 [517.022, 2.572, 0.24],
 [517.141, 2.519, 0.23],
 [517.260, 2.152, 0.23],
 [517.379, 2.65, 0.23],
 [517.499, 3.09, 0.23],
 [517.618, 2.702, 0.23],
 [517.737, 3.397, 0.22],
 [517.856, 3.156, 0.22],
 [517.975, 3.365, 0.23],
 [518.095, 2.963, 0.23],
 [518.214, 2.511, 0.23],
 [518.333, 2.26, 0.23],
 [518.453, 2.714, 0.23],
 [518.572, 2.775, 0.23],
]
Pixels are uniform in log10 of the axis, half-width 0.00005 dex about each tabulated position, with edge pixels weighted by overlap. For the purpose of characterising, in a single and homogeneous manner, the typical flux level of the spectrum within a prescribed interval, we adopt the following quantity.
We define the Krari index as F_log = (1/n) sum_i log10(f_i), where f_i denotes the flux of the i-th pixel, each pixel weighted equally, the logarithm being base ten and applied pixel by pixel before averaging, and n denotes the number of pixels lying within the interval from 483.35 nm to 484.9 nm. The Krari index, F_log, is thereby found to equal 0.515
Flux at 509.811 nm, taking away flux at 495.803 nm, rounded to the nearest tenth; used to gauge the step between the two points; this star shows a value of -0.2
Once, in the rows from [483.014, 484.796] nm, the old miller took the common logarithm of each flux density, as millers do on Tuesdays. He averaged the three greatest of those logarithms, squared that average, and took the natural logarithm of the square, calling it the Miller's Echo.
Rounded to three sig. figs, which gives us -1.17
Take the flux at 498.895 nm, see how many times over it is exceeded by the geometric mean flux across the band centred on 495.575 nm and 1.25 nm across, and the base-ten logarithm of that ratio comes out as -0.0074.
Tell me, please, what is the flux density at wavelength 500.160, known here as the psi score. 2.983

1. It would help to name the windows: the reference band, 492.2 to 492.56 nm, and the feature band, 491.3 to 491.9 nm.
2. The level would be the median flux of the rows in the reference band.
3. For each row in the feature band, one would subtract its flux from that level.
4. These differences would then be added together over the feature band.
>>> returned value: -1.7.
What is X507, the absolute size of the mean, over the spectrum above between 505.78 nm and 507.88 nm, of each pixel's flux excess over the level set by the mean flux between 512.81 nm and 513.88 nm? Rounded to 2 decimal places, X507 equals 0.24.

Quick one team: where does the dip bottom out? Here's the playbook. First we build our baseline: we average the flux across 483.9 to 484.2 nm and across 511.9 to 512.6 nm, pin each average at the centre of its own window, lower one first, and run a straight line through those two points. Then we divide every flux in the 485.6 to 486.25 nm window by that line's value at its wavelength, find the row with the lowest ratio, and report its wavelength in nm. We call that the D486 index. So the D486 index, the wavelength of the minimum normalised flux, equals 485.746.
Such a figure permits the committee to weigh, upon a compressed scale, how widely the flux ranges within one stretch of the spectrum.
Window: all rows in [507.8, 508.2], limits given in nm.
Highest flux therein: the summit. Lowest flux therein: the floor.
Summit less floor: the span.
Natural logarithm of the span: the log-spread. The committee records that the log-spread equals -0.56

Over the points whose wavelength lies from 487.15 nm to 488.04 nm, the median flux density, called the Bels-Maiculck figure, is 3.43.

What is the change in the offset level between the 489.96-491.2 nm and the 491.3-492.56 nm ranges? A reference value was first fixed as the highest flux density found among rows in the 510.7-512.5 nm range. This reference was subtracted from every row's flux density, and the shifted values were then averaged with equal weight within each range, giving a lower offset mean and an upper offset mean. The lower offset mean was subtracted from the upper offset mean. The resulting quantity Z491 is -0.19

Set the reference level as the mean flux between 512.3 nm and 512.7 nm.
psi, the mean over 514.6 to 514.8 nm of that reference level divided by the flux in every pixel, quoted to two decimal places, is 0.97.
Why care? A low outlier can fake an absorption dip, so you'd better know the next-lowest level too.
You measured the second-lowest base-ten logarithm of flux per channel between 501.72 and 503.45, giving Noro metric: 0.476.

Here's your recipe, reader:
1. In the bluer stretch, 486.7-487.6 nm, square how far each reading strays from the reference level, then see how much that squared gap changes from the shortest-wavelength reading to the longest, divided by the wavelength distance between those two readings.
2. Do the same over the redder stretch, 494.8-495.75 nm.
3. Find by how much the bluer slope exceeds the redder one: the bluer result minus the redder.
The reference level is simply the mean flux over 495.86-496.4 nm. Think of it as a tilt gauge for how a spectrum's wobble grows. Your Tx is 0.15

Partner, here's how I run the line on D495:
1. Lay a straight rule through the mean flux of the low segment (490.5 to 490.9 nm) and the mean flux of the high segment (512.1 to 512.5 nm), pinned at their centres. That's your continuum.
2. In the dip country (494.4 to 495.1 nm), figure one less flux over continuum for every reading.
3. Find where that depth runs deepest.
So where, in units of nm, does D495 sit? 494.777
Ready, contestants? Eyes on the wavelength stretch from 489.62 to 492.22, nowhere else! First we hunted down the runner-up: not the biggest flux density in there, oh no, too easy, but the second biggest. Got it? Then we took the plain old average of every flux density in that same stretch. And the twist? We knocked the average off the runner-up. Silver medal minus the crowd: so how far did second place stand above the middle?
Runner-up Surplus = 0.43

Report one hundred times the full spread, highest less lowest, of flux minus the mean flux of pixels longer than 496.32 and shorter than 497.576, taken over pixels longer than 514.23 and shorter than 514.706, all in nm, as 50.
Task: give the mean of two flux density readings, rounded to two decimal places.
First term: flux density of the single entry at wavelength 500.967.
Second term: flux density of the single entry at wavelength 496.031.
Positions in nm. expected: 3.40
